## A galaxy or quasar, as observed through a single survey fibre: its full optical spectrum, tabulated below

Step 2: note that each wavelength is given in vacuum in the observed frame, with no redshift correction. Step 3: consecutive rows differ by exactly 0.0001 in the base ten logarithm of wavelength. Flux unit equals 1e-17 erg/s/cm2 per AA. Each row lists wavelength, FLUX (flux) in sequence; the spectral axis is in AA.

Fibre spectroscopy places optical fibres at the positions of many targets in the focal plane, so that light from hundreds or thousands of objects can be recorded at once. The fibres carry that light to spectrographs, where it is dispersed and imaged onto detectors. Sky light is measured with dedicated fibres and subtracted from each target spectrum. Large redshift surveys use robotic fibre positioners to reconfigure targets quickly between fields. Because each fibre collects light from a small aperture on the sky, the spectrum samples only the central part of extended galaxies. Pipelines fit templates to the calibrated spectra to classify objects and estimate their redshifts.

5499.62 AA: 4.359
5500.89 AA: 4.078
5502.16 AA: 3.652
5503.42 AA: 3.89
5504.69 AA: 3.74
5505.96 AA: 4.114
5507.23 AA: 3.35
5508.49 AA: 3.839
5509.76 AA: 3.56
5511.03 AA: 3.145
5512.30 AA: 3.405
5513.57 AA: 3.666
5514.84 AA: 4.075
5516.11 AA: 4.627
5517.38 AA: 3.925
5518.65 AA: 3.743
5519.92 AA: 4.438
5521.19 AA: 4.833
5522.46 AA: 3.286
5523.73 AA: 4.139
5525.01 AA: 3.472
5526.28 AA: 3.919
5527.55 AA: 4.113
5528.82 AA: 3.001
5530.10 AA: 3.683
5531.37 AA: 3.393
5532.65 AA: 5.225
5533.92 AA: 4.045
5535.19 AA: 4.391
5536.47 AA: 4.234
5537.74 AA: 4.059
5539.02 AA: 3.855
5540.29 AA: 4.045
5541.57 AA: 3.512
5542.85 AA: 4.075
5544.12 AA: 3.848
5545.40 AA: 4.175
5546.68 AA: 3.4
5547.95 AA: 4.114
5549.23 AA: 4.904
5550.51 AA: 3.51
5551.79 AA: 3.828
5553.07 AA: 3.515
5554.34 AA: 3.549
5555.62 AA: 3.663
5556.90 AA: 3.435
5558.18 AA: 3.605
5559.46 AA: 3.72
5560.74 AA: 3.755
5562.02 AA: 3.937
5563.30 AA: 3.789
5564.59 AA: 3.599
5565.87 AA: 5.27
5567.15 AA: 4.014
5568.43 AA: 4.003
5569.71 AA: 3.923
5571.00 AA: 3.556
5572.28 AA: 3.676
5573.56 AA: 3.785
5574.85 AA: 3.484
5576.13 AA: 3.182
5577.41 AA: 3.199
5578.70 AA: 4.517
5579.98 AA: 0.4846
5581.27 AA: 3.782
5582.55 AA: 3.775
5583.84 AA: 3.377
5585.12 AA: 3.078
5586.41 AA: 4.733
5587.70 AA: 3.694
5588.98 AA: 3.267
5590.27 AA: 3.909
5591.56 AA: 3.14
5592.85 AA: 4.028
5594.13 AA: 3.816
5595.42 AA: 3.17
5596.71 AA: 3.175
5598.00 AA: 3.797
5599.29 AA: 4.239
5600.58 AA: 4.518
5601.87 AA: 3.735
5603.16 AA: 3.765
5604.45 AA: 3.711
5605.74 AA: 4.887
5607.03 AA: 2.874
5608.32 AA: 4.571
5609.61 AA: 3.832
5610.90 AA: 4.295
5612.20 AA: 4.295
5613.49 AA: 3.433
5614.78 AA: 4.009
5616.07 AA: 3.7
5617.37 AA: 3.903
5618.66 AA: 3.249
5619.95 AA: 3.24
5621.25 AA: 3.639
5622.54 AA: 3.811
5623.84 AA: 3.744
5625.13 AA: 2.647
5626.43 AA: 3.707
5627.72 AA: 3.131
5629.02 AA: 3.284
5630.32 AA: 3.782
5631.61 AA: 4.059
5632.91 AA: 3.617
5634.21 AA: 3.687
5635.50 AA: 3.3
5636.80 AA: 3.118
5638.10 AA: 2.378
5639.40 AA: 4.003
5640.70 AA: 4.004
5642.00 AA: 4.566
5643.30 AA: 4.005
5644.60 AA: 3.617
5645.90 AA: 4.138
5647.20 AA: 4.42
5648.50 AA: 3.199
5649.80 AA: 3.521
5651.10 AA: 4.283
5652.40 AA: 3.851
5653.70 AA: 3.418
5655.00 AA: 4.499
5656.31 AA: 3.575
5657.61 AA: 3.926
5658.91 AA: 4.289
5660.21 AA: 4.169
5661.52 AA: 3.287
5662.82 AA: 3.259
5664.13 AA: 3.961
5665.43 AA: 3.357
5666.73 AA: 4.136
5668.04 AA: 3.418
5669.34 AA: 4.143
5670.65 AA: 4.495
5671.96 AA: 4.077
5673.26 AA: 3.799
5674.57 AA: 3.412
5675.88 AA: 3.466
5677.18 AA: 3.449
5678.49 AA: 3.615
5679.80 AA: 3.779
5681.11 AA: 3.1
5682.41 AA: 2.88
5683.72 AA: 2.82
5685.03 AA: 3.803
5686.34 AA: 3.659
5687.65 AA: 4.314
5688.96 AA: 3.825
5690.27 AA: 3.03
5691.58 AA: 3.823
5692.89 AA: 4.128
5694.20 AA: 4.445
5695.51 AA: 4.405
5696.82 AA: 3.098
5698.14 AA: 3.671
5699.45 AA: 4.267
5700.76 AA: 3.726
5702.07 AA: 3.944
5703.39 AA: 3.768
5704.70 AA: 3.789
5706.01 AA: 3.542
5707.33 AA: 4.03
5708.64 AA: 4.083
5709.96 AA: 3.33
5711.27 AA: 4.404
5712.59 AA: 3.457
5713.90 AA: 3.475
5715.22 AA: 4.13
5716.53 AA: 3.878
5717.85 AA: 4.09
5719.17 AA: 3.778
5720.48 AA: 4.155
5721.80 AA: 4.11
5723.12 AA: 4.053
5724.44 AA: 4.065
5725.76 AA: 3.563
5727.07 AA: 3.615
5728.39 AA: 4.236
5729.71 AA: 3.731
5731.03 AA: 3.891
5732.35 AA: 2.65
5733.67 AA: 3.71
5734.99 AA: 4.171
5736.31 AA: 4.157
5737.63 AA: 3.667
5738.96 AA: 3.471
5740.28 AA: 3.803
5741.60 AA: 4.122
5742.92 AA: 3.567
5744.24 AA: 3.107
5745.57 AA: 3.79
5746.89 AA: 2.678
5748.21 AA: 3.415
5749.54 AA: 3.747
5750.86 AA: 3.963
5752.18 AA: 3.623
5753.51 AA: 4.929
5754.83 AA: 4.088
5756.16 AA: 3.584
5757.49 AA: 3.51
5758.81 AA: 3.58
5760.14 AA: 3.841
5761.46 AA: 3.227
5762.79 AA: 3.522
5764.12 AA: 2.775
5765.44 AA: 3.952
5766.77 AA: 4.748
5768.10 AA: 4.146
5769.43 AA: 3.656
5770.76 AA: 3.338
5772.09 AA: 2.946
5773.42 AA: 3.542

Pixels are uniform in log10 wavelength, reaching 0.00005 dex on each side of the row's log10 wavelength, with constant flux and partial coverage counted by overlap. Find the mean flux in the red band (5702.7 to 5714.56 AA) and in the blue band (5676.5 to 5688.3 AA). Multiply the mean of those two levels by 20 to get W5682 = 72.6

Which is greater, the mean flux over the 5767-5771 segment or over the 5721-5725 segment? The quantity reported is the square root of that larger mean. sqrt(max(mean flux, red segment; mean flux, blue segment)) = 2.02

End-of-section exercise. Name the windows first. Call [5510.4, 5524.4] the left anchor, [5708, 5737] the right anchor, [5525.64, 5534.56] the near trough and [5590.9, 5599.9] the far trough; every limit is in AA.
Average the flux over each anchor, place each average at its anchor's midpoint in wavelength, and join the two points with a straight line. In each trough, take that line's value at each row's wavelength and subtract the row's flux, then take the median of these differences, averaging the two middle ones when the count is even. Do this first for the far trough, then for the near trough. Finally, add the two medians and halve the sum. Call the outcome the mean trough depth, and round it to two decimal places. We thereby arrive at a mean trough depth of 0.06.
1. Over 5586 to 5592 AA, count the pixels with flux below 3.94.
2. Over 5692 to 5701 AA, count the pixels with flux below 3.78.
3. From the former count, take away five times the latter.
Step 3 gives -11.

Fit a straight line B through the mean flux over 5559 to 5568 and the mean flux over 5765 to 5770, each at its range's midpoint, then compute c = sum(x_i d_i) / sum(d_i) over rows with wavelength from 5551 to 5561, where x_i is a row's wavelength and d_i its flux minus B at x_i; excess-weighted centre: 5556.2 AA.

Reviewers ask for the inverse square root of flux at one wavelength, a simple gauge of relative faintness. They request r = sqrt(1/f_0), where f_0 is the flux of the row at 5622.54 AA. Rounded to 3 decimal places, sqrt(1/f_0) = 0.512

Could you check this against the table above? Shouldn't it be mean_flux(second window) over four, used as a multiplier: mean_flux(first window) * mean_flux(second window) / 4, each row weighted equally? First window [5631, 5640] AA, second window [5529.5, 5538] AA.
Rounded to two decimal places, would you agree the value 3.58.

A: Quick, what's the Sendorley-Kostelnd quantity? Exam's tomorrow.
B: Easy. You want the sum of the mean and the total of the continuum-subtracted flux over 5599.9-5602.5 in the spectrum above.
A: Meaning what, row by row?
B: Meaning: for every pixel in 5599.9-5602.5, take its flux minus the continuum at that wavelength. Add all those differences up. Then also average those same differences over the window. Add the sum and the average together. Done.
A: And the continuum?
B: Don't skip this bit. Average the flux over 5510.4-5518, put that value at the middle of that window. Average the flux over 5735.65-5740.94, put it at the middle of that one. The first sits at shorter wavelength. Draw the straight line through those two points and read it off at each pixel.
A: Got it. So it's 1.0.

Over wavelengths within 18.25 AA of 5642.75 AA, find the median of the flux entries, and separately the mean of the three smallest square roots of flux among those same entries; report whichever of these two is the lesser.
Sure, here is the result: 1.64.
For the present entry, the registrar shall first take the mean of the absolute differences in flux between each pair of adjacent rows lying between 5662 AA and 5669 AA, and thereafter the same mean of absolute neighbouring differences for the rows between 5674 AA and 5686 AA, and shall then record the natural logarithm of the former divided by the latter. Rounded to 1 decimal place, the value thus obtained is 0.9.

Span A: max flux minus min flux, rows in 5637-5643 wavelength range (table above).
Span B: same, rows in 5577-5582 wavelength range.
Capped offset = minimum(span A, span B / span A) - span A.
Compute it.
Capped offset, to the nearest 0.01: -0.35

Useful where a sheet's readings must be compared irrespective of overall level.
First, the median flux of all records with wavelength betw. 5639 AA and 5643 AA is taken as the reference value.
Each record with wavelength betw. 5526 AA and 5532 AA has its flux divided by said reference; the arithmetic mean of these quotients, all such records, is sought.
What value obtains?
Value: 0.90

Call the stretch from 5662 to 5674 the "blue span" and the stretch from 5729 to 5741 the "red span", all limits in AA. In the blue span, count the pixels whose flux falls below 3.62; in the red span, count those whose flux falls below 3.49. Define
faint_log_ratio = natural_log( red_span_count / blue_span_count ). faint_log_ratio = -0.4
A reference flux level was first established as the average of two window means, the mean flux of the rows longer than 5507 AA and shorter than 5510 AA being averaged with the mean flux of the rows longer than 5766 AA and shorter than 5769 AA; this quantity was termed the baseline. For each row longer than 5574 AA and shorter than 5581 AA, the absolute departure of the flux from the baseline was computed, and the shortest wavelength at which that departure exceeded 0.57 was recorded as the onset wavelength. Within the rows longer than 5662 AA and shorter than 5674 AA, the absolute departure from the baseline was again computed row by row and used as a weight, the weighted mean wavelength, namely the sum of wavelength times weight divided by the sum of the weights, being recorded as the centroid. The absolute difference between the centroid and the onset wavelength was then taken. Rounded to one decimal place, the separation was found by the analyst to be 90.9 AA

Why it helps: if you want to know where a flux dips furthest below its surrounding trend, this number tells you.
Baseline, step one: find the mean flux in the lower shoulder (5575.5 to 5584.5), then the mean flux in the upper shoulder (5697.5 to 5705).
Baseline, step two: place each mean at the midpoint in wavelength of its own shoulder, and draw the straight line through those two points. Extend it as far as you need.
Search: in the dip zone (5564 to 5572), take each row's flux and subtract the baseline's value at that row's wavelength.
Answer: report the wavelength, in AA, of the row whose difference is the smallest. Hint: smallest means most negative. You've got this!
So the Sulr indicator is 5571.00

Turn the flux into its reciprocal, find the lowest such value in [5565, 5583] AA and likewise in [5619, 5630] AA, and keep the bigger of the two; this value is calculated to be 0.262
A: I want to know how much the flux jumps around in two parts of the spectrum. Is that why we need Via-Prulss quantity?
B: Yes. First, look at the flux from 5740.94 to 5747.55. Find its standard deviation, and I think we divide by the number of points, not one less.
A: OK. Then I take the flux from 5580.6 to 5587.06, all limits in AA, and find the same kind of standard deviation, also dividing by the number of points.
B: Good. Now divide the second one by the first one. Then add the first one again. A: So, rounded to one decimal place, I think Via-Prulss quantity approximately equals 1.6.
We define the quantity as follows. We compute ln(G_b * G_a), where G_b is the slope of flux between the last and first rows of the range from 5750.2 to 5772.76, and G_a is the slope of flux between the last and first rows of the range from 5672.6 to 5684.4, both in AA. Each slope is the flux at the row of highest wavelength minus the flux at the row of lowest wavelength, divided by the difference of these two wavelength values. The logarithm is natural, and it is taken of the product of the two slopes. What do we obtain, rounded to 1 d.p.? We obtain -5.4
